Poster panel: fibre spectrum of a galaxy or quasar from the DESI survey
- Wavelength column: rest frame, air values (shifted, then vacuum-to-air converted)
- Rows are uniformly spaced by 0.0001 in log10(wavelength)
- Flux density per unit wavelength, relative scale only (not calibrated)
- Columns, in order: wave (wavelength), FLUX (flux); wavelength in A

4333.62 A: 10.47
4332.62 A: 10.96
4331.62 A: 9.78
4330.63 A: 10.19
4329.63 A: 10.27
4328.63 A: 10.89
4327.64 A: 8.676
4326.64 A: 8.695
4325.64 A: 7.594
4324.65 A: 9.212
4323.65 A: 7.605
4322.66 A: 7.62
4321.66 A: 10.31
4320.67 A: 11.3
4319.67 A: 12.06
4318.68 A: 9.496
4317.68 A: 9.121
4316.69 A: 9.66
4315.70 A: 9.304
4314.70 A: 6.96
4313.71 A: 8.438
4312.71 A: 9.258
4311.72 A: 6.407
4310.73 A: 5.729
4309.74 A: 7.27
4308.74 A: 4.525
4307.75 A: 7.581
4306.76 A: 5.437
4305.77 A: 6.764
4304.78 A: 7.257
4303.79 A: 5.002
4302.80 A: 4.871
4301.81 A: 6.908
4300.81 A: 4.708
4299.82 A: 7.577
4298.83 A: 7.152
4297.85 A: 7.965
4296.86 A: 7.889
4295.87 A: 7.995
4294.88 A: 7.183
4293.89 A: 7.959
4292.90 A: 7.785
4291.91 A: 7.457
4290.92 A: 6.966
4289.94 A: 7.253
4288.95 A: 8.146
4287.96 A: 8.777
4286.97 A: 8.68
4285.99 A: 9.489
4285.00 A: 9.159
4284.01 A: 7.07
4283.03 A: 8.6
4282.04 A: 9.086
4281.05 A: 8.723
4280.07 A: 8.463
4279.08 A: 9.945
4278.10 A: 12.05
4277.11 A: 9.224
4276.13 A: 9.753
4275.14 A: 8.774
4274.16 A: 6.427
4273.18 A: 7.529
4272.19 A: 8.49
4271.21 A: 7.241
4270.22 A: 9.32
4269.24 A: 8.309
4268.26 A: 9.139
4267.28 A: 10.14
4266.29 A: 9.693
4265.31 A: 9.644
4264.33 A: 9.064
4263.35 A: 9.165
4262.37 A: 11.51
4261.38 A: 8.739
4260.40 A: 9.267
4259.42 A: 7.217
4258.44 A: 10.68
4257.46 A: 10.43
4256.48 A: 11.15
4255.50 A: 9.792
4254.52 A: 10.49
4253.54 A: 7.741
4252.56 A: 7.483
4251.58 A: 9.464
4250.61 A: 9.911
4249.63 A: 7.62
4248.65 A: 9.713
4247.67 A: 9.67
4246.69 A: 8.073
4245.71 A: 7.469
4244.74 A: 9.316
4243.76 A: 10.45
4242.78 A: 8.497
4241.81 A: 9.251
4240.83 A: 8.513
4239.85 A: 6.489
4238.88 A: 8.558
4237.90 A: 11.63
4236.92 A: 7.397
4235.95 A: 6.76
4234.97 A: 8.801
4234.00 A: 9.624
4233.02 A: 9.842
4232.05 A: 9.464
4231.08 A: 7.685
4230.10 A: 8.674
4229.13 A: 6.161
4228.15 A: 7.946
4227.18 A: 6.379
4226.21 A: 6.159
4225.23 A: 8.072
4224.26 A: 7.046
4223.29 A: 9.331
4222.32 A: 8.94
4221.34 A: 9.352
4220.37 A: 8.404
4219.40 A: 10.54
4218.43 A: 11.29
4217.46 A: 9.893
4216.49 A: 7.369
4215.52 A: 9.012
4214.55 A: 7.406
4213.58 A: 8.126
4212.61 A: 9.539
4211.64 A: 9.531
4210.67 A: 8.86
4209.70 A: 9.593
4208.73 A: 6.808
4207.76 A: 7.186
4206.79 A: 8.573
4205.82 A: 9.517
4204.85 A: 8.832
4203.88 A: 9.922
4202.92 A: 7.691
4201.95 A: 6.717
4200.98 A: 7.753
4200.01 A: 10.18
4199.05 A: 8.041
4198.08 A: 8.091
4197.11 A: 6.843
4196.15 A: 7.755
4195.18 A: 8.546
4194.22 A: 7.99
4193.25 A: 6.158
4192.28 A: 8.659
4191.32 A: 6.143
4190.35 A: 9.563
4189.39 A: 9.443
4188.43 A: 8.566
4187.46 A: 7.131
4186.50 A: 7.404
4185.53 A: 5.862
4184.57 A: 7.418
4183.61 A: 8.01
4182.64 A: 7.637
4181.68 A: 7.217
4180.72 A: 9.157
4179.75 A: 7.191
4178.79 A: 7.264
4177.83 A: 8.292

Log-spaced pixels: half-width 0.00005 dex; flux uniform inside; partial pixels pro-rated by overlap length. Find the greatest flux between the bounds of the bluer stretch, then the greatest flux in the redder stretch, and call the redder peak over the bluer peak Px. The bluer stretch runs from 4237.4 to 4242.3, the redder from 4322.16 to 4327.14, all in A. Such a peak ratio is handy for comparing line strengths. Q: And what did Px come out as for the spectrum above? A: 0.79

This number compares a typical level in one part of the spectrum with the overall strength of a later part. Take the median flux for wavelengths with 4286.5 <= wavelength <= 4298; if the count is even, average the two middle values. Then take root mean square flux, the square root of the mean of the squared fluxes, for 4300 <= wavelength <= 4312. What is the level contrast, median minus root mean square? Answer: 1.8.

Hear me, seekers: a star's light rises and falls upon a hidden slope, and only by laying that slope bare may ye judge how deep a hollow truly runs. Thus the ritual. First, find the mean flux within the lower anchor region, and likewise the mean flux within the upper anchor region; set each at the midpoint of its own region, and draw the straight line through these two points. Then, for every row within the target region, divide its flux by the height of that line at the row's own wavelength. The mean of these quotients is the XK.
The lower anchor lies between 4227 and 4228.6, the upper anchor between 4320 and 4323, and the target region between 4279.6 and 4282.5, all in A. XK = 1.0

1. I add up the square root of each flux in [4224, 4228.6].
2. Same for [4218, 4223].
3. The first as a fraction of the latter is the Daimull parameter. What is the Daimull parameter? 0.86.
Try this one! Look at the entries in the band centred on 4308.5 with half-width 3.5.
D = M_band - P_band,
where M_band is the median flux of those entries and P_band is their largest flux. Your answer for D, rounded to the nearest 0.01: -1.17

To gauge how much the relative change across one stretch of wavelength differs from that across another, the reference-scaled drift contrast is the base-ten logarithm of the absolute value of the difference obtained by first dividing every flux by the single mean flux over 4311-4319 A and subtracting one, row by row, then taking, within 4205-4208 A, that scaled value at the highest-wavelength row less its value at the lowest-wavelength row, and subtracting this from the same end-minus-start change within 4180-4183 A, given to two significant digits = -1.0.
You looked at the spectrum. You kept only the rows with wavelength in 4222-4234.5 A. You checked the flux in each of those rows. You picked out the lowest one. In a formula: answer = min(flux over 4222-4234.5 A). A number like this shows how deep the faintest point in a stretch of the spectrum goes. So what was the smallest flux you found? 6.159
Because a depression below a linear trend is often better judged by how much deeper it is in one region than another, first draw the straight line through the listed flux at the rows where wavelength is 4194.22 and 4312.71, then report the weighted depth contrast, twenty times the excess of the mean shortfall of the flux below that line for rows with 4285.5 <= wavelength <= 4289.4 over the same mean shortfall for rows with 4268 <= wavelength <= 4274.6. -11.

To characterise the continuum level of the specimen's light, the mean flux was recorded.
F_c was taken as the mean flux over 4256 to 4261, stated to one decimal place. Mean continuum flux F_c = 9.7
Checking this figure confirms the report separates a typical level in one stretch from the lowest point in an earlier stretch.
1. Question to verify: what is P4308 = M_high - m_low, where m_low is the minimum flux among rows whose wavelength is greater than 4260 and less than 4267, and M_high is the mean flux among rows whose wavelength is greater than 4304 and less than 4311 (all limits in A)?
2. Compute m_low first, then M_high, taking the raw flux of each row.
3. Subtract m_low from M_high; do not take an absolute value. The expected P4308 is -2.4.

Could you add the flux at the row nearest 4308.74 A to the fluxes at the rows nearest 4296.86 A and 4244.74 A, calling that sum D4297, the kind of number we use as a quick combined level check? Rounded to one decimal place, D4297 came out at 21.7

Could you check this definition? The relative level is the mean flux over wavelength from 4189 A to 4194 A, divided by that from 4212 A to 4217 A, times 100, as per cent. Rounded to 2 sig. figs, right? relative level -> 96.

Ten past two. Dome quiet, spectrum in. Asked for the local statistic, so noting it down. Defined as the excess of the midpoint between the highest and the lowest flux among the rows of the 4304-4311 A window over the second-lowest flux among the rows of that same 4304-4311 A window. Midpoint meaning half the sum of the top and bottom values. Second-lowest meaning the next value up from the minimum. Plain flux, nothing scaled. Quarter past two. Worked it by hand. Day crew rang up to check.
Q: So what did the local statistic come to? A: 0.62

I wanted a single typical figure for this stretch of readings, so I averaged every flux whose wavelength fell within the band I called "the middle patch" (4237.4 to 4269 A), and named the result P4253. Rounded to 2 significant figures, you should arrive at 9.2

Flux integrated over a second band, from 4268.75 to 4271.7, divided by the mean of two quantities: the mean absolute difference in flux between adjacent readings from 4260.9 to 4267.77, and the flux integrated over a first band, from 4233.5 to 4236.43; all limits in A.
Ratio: 1.9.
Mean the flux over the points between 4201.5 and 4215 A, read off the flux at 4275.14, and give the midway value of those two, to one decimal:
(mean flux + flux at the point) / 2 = 8.6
